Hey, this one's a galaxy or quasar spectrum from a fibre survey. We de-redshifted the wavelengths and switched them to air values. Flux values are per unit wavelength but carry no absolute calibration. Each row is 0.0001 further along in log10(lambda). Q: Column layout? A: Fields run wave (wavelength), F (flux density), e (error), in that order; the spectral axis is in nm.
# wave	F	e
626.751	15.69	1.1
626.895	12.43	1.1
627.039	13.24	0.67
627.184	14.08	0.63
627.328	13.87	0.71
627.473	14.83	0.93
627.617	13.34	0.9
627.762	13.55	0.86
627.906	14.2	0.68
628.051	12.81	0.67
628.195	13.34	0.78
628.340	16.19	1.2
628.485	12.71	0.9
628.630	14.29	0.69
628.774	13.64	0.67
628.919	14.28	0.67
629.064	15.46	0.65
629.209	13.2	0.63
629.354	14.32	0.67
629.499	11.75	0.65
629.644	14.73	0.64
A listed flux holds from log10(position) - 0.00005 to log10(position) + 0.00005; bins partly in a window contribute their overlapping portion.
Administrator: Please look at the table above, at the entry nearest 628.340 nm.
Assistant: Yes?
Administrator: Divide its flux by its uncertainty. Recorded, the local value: 13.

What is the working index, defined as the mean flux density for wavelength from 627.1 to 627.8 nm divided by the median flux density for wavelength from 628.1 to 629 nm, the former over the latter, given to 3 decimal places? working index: 0.998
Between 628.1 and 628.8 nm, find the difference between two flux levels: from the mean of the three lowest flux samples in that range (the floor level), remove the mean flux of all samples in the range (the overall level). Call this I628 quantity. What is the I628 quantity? -0.80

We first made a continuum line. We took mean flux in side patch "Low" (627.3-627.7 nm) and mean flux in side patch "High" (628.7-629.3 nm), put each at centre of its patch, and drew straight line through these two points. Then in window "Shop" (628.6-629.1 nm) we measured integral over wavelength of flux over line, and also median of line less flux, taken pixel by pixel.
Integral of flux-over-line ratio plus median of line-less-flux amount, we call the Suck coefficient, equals 0.4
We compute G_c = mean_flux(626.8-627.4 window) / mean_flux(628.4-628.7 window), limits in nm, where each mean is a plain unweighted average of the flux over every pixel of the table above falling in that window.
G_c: 0.99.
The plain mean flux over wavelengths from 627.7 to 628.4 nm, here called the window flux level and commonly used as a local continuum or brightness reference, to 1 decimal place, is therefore 14.0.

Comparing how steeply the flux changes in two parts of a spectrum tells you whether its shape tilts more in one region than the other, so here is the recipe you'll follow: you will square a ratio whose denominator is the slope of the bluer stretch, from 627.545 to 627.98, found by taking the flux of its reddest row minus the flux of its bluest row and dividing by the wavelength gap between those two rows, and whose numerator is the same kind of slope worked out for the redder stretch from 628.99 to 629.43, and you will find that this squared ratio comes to 1.7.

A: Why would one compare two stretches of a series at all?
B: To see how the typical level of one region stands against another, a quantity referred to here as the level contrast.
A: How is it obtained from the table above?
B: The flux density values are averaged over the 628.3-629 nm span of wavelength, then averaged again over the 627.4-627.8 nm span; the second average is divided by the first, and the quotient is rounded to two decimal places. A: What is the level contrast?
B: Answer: 0.98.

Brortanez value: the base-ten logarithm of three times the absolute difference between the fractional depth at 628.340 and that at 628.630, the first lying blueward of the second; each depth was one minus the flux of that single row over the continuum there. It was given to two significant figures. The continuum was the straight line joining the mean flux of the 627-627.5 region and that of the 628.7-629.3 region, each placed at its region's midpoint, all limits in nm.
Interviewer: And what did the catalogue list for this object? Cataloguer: -0.39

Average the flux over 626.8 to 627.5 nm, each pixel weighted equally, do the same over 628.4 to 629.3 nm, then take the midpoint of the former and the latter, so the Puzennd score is 13.8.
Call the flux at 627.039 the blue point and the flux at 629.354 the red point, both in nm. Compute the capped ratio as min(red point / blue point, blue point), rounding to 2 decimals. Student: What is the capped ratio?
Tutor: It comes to 1.08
